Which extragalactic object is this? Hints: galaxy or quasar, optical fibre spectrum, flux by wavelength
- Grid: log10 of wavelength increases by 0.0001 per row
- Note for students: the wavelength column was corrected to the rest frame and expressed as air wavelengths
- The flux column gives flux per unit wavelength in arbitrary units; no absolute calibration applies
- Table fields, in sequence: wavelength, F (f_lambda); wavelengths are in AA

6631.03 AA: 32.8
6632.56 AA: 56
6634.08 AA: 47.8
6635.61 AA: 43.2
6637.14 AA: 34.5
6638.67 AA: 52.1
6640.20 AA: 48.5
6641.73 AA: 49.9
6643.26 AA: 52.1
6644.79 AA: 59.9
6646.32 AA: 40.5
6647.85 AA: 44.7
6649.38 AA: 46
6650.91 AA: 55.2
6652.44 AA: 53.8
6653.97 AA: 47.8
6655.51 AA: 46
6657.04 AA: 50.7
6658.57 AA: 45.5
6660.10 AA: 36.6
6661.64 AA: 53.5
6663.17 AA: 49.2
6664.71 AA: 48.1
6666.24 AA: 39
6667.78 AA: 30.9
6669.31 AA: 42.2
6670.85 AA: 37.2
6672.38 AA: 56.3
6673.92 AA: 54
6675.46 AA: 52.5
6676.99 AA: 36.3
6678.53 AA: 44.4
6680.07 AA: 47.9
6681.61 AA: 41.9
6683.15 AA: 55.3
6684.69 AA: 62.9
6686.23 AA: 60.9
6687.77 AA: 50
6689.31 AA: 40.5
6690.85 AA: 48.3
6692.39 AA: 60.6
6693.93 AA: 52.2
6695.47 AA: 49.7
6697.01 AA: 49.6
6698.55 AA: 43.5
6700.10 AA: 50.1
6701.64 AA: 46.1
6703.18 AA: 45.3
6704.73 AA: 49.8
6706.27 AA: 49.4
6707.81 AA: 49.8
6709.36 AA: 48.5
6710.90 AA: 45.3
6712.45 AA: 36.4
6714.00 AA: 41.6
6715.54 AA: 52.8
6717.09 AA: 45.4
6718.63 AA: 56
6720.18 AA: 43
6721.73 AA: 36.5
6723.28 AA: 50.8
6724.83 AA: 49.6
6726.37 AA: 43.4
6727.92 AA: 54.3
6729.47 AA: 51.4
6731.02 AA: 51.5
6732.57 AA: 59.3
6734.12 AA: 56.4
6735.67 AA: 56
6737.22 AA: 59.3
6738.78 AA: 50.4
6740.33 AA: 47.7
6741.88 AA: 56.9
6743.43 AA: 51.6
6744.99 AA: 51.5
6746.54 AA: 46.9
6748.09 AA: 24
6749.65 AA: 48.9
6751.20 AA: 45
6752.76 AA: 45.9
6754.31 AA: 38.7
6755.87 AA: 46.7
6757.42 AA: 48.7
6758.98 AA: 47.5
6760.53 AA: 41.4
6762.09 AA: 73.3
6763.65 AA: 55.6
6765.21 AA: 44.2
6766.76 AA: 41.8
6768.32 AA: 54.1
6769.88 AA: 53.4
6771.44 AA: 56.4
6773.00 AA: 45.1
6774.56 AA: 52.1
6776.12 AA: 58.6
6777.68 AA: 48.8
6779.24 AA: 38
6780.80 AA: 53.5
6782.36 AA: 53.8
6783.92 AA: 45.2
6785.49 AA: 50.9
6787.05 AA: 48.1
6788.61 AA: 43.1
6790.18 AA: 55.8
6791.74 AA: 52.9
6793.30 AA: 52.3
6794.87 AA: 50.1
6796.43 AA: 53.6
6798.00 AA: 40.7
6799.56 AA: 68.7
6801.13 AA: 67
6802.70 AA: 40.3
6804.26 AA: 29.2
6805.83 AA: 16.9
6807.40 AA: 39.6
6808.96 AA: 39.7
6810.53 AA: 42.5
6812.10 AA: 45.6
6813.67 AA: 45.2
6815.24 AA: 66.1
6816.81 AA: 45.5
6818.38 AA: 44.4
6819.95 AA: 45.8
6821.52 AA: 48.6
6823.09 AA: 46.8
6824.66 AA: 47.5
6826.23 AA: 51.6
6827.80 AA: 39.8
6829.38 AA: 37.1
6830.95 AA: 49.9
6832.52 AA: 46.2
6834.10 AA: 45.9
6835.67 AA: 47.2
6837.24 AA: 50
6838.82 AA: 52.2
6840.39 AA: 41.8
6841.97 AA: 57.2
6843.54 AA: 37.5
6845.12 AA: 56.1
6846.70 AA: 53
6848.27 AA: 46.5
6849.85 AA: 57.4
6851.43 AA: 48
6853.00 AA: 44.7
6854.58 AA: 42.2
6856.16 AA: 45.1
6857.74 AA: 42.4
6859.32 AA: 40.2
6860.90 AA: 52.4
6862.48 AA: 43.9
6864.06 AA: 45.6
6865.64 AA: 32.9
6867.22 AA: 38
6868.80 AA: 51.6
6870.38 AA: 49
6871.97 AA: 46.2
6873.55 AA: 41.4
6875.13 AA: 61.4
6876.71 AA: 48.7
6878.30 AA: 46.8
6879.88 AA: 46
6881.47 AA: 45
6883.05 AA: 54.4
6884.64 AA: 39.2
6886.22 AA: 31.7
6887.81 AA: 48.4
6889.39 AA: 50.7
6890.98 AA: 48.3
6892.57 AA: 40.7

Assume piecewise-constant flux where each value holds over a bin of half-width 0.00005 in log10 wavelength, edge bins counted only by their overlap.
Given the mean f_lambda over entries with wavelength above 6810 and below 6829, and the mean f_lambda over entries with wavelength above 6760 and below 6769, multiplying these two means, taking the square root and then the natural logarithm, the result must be 3.90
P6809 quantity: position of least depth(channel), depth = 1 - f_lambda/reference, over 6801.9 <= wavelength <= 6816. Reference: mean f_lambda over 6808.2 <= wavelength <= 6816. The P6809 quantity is 6815.24 AA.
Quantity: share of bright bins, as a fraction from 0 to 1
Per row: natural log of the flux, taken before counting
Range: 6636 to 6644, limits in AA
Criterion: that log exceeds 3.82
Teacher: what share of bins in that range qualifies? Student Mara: 0.80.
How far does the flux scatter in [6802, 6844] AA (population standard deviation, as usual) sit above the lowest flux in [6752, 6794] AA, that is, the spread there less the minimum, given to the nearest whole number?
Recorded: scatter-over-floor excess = -29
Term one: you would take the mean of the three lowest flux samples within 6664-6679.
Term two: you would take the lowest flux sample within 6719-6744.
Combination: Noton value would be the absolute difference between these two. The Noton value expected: 1.7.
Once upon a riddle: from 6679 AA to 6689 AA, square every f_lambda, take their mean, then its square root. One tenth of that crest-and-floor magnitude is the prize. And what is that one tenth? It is 5.4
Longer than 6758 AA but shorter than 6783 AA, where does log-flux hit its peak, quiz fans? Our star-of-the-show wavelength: 6762.09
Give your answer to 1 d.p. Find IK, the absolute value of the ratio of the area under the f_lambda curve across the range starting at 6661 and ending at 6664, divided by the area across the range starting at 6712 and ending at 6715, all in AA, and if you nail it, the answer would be 1.3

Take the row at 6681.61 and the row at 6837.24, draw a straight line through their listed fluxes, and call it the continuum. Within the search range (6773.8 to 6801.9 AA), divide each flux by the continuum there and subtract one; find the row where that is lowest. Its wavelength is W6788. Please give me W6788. 6779.24 AA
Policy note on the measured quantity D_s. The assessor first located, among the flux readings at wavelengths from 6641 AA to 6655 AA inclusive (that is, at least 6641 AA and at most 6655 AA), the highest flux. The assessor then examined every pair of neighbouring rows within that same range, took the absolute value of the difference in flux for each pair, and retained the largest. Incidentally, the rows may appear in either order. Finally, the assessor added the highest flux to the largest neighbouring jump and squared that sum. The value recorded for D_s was 6288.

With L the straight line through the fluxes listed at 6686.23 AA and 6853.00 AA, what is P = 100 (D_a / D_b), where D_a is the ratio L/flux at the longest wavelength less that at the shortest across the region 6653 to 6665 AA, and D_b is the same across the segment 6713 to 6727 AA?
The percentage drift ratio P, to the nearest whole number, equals 35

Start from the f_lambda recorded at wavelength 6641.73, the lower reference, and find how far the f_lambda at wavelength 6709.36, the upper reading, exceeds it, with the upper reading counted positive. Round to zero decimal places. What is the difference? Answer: -1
